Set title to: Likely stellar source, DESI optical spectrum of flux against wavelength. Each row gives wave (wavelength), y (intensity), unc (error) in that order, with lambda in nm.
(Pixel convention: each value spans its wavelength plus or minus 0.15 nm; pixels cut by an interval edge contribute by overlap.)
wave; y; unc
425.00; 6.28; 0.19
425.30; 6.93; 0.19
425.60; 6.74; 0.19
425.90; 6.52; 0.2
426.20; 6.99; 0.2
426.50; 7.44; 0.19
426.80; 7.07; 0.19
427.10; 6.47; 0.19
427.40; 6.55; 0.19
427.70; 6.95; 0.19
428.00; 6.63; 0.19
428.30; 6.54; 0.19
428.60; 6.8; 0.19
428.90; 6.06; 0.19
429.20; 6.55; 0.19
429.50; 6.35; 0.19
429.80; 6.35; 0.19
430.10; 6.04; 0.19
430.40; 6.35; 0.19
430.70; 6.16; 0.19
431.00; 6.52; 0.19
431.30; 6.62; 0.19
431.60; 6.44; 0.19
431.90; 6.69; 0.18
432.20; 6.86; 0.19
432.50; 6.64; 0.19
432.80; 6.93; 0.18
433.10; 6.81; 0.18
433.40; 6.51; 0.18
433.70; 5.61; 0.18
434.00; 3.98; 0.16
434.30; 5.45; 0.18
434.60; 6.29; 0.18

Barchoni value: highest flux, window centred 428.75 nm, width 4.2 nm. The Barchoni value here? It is 7.07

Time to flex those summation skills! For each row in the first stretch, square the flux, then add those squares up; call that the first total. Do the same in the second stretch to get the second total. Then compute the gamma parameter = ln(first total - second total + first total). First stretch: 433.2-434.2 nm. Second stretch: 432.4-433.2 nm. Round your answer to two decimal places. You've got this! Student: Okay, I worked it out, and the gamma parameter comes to 3.71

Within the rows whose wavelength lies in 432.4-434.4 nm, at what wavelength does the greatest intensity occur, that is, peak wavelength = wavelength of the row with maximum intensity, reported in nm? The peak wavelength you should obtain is 432.80 nm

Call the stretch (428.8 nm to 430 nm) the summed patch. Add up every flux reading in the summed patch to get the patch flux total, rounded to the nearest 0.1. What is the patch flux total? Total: 25.3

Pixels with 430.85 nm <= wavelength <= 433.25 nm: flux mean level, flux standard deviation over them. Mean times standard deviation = 1.1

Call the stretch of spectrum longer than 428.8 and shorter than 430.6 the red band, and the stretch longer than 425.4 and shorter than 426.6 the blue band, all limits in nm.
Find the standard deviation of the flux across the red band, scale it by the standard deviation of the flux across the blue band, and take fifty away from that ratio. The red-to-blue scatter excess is -49.5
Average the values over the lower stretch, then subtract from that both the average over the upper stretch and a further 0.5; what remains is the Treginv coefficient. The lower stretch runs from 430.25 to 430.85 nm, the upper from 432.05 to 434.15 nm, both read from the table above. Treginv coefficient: -0.44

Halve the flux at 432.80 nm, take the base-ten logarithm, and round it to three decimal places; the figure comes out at 0.540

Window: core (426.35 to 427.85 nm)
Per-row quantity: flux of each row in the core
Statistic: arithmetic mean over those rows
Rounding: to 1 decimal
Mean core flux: 6.9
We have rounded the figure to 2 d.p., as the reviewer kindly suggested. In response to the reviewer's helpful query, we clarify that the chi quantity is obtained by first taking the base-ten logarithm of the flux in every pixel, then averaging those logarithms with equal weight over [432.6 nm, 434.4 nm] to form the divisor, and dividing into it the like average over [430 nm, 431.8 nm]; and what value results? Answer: 1.05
